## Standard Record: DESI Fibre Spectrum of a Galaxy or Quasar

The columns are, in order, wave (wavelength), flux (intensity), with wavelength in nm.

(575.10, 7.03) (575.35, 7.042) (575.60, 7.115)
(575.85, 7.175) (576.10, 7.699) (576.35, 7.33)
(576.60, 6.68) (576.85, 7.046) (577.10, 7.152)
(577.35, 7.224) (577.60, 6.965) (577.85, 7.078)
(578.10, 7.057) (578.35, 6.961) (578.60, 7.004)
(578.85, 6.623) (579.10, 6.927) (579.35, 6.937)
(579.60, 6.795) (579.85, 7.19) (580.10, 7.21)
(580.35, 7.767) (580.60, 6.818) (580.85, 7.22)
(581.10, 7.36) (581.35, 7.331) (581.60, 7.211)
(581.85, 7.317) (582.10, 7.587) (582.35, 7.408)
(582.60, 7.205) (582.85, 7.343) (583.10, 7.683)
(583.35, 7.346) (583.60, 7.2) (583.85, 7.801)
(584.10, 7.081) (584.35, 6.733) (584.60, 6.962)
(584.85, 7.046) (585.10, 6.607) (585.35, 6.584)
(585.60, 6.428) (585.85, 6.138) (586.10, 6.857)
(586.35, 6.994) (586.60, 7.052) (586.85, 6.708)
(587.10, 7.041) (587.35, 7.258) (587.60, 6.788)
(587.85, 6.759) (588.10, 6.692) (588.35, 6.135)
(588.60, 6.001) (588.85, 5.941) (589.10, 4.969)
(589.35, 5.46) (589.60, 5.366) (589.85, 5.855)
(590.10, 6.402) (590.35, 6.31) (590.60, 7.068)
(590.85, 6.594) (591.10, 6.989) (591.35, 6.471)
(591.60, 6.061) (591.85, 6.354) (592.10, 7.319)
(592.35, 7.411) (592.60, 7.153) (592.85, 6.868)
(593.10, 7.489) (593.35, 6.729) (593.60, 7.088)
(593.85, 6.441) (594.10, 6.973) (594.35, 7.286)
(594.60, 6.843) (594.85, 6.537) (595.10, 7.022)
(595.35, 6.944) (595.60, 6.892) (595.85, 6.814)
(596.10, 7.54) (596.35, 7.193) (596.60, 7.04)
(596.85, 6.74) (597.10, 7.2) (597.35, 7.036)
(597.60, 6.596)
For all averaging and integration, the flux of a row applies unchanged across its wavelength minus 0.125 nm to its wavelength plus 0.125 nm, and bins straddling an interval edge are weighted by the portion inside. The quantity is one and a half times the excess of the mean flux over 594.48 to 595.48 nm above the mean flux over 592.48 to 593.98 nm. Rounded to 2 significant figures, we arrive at -0.19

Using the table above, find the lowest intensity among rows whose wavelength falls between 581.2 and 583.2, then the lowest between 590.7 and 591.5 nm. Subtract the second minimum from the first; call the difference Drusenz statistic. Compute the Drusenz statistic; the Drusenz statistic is 0.7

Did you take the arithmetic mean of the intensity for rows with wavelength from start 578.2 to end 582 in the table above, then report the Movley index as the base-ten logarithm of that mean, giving 0.852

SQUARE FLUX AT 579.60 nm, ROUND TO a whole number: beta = 46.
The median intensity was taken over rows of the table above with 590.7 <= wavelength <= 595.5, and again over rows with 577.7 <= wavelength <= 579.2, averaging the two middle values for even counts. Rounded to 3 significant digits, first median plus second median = 13.9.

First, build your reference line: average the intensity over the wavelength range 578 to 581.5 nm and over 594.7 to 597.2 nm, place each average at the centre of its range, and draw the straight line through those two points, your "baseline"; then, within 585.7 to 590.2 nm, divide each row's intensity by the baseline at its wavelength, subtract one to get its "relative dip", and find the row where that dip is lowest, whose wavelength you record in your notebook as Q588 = 589.10 nm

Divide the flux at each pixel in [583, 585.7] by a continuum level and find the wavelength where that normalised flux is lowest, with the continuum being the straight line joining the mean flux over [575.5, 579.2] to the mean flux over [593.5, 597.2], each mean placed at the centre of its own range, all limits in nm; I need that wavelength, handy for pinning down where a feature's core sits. 585.60 nm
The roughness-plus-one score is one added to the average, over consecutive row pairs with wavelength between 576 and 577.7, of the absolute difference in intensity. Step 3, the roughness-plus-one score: 1.30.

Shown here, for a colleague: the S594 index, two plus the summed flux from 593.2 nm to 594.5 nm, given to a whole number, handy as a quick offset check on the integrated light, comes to 37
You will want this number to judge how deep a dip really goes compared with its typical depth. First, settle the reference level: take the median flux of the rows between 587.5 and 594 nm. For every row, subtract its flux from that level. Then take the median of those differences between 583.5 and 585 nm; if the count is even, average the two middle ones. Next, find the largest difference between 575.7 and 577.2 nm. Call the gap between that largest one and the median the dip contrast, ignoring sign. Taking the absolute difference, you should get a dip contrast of 0.38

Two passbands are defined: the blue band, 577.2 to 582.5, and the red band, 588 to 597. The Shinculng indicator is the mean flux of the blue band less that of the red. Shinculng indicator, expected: 0.5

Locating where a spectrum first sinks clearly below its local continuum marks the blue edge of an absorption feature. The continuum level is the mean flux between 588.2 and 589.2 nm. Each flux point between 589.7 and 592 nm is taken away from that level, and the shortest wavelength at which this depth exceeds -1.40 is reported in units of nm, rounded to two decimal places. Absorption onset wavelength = 589.85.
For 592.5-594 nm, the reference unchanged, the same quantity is 592.60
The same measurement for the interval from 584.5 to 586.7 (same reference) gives 584.60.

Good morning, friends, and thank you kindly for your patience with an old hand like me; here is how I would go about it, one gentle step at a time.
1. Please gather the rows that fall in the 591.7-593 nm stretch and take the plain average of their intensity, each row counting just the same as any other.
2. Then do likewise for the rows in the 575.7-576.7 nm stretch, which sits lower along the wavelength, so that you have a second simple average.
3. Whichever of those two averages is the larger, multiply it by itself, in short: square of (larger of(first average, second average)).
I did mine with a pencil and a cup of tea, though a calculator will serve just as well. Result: 52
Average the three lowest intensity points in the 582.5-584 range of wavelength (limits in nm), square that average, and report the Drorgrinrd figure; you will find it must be 52.6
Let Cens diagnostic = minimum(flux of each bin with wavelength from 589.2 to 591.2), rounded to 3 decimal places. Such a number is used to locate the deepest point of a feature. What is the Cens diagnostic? 5.366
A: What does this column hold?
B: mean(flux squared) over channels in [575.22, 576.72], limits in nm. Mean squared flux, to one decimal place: 51.6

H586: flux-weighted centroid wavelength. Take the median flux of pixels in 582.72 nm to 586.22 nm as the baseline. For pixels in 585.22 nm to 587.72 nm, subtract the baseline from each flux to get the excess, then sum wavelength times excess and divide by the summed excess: 585.80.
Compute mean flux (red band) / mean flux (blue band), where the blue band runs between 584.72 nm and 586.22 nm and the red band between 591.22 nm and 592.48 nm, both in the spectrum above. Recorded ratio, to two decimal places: 1.02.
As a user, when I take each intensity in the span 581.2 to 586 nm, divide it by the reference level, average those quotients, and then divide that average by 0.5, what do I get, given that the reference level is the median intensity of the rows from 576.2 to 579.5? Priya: 2.03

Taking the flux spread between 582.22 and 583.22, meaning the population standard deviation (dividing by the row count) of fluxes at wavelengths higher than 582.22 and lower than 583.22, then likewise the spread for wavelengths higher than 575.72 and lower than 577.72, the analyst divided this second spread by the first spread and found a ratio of 1.6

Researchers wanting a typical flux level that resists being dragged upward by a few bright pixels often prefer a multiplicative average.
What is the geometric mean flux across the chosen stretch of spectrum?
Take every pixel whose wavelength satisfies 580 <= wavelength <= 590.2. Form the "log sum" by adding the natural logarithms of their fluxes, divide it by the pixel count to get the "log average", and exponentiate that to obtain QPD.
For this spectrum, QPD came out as 6.79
